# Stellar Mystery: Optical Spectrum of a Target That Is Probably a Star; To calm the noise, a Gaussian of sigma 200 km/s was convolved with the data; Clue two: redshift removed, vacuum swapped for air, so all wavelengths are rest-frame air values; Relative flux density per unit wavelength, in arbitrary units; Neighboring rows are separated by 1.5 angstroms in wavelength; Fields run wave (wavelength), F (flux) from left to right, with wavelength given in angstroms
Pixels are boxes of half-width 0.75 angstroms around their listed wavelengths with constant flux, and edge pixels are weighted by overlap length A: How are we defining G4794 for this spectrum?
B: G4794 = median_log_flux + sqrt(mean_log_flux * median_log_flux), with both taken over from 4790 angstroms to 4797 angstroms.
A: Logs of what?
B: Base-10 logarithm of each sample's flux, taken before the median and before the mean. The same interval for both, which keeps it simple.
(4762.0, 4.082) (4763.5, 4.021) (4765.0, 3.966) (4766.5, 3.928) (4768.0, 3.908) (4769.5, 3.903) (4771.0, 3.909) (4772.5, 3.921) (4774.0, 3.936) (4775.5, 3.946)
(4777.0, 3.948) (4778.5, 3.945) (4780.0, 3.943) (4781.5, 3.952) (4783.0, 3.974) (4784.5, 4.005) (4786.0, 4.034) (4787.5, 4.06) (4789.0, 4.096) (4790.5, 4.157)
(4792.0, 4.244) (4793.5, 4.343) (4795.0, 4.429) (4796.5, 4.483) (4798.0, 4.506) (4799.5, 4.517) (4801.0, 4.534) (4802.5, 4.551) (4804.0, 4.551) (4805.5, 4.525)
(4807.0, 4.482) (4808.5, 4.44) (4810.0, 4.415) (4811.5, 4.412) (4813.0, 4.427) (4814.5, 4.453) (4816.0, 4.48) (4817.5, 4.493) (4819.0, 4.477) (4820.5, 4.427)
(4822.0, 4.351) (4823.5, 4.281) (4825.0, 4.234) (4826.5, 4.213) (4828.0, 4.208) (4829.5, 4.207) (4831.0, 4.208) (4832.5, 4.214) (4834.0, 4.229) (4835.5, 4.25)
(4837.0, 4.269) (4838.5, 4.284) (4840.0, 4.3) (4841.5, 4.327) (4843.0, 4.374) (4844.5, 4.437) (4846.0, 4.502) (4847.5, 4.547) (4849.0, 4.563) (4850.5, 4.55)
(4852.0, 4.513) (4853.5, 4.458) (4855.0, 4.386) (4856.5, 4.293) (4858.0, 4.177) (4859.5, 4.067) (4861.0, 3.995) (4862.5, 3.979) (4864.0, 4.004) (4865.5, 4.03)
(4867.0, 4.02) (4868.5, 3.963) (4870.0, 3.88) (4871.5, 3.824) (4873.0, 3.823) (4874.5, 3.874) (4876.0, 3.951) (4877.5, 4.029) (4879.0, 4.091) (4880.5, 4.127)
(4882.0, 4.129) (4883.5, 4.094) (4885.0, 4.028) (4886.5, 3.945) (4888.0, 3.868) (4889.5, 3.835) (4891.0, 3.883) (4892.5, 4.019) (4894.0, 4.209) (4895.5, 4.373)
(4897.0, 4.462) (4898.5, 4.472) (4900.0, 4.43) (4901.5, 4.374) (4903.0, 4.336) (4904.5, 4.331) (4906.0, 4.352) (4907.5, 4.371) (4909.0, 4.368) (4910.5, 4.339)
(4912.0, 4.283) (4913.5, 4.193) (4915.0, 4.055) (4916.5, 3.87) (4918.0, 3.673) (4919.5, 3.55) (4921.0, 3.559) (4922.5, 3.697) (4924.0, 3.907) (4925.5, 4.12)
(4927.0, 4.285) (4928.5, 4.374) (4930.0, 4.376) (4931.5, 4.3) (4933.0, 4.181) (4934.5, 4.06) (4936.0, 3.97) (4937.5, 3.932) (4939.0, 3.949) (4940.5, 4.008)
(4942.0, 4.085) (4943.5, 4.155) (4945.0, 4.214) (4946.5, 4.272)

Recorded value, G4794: 1.27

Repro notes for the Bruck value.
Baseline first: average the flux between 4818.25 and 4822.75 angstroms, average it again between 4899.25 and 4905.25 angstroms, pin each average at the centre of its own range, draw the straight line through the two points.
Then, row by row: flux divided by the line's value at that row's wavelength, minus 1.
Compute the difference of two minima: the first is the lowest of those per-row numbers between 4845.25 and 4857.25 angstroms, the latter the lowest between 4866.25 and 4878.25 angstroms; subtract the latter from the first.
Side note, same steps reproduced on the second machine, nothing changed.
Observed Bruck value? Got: 0.10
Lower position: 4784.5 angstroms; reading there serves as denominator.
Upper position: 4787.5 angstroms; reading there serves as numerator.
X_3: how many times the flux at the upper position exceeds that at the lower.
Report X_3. 1.01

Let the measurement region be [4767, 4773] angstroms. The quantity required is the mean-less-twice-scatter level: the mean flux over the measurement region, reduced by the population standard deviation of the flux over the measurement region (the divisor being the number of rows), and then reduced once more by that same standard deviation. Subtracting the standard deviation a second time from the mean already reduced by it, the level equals 3.90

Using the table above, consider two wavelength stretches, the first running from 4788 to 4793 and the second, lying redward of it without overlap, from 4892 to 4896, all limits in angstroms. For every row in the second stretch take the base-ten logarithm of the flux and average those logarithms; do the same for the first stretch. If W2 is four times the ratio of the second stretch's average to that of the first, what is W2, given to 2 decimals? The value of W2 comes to 4.02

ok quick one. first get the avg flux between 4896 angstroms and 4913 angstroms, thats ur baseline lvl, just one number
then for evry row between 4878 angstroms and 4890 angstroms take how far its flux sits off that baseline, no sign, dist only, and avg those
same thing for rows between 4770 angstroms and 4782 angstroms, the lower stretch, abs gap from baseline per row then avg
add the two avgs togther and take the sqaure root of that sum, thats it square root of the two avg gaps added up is 0.89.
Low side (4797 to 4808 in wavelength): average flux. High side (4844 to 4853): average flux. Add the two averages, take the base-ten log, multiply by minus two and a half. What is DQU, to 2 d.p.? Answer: -2.39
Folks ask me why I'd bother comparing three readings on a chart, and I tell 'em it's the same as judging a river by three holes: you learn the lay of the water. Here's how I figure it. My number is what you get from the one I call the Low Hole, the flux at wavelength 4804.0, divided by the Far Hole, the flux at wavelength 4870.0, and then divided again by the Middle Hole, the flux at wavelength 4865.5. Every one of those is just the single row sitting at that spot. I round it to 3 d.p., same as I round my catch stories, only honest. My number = 0.291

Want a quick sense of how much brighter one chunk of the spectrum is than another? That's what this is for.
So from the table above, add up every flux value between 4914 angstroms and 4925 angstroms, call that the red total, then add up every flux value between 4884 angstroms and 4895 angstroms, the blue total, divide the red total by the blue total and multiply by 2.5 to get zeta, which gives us 2.37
